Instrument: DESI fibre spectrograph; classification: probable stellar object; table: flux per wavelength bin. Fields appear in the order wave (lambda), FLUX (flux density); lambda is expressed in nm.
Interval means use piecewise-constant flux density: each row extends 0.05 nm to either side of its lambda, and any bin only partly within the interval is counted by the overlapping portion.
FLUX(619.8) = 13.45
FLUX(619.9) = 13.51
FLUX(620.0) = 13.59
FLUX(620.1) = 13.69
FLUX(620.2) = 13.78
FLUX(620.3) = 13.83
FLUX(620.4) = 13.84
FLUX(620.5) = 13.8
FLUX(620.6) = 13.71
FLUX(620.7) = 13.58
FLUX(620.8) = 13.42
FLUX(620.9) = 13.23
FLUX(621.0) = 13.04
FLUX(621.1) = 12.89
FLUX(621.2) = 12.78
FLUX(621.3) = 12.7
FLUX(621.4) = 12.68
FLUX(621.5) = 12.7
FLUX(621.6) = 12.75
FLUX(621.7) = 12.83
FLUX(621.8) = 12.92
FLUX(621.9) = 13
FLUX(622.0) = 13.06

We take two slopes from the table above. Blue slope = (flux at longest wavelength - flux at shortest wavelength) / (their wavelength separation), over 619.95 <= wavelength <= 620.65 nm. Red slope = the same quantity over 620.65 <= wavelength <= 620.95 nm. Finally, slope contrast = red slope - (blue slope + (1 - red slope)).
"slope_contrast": -4.7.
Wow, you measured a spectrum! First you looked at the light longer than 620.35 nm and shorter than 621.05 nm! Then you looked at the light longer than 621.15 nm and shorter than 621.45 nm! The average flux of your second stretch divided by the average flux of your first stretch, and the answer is 0.94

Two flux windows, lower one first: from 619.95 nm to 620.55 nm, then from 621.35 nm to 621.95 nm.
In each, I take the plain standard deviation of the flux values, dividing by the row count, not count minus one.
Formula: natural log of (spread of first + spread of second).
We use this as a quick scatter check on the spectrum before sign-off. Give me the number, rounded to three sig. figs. -1.59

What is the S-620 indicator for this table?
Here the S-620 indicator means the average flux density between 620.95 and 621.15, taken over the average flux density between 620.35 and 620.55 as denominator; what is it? 0.94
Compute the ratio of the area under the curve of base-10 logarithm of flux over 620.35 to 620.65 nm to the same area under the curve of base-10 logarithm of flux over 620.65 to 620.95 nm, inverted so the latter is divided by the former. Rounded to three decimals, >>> 0.990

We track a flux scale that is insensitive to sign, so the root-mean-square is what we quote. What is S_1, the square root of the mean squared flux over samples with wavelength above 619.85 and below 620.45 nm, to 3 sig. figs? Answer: 13.7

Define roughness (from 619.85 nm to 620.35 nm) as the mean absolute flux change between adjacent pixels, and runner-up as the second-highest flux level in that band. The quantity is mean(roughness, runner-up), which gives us 6.93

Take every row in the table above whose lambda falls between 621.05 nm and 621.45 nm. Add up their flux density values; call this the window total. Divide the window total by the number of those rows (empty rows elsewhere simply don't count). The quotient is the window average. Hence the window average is 12.8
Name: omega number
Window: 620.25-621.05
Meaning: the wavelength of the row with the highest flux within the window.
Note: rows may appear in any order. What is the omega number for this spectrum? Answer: 620.4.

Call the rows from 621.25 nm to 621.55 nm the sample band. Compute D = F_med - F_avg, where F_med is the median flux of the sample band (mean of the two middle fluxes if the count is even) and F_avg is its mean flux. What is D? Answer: 0.007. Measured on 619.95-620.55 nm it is 0.035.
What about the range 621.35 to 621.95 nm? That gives -0.023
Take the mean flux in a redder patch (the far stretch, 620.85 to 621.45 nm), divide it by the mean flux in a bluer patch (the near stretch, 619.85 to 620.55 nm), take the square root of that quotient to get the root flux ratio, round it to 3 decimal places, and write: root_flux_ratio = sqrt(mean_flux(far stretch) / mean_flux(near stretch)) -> 0.969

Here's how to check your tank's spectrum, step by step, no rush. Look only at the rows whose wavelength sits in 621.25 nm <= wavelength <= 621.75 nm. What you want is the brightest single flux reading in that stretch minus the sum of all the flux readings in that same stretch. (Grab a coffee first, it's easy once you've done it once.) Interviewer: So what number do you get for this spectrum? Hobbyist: -50.8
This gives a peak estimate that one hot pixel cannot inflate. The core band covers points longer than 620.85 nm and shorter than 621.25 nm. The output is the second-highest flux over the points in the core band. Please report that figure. 13.04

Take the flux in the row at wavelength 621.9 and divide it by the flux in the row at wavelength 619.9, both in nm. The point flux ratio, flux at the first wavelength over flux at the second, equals 0.96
